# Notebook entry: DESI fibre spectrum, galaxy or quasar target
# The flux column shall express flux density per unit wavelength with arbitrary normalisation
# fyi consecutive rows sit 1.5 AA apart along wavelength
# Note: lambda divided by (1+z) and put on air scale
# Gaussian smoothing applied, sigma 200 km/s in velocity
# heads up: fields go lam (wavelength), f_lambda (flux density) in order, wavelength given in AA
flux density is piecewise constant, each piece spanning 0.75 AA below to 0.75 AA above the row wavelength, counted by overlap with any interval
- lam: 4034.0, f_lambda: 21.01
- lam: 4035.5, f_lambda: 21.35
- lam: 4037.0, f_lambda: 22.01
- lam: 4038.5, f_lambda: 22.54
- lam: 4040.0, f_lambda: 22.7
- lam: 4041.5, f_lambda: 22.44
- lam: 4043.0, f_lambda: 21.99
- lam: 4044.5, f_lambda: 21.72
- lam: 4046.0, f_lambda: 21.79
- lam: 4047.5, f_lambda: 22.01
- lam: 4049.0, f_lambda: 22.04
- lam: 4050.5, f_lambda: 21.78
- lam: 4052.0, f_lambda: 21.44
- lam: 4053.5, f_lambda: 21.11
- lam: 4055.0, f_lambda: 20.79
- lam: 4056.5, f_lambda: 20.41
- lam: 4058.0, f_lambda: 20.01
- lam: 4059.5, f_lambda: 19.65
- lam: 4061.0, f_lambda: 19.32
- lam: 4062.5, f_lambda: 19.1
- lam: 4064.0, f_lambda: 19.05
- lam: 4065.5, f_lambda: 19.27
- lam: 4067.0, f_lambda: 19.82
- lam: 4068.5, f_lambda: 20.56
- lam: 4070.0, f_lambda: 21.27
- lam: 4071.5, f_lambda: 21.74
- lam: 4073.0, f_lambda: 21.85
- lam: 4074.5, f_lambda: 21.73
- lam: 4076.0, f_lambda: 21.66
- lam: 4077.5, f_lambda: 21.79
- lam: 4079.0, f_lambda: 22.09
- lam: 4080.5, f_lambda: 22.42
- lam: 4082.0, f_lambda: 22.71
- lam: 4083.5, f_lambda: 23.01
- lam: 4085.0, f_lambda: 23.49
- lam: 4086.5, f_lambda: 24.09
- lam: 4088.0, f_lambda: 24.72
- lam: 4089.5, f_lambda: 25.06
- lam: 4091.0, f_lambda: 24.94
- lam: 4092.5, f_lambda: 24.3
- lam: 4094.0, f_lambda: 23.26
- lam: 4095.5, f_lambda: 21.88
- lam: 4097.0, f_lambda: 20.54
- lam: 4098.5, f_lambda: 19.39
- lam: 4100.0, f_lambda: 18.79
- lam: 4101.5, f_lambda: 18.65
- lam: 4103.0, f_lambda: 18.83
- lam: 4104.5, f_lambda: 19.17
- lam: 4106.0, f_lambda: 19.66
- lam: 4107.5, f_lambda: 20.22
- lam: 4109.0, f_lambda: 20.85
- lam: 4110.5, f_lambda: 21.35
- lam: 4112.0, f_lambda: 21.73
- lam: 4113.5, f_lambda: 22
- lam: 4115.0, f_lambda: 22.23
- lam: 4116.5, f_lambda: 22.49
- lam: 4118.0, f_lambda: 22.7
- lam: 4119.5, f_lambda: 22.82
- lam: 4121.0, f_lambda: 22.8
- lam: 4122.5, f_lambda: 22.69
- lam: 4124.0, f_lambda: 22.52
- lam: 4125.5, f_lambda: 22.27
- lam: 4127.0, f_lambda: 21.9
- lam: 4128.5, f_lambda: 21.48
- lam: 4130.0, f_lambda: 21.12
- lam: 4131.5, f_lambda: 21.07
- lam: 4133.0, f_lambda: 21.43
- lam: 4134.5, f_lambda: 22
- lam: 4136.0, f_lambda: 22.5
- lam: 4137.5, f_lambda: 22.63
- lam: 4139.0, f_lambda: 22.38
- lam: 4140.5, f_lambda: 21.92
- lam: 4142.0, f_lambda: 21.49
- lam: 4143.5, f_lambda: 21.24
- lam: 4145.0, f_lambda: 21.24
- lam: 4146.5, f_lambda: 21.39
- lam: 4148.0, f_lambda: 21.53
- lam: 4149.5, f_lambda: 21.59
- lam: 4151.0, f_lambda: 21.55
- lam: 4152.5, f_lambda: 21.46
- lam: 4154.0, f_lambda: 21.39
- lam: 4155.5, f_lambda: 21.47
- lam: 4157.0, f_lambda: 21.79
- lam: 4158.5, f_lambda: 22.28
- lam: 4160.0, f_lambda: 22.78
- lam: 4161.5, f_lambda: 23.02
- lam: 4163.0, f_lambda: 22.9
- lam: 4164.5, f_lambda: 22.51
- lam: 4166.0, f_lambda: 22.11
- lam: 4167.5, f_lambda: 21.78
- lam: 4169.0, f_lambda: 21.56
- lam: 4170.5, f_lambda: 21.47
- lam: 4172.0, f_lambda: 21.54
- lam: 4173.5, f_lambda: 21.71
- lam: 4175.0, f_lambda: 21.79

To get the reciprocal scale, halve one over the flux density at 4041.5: 0.0223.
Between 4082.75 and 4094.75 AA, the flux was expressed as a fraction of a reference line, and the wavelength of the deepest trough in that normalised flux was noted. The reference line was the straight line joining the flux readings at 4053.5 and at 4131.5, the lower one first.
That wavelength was 4083.5 AA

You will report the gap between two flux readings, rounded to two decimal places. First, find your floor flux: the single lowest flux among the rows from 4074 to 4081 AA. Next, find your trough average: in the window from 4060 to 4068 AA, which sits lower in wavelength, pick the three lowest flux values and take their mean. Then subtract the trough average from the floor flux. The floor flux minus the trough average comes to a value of 2.52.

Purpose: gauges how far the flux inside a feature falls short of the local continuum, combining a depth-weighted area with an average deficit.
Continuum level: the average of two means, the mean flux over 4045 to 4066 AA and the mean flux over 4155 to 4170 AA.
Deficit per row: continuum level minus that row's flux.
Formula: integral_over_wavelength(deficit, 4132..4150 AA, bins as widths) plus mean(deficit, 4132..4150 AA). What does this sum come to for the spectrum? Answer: -7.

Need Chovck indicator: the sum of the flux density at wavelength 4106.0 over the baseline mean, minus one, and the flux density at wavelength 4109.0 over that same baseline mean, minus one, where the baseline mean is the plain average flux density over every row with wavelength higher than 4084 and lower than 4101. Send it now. -0.22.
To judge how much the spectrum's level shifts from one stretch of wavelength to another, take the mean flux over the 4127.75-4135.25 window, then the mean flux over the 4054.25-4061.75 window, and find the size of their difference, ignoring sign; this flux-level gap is 1.4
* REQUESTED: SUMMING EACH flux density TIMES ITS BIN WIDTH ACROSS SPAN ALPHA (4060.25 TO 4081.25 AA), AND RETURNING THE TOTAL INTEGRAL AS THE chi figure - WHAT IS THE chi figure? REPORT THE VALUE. 438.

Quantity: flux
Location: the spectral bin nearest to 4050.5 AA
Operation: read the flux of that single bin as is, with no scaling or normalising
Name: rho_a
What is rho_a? 21.78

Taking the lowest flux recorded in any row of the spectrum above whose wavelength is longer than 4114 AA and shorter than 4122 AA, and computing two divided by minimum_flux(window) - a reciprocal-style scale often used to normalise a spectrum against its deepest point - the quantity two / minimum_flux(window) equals 0.090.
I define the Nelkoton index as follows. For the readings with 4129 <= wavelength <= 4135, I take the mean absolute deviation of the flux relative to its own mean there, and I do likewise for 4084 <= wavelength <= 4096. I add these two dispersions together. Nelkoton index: 1.1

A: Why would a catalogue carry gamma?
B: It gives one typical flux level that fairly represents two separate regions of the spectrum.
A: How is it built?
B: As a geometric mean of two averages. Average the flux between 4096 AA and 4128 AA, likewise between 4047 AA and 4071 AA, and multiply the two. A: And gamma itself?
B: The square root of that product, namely 20.8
